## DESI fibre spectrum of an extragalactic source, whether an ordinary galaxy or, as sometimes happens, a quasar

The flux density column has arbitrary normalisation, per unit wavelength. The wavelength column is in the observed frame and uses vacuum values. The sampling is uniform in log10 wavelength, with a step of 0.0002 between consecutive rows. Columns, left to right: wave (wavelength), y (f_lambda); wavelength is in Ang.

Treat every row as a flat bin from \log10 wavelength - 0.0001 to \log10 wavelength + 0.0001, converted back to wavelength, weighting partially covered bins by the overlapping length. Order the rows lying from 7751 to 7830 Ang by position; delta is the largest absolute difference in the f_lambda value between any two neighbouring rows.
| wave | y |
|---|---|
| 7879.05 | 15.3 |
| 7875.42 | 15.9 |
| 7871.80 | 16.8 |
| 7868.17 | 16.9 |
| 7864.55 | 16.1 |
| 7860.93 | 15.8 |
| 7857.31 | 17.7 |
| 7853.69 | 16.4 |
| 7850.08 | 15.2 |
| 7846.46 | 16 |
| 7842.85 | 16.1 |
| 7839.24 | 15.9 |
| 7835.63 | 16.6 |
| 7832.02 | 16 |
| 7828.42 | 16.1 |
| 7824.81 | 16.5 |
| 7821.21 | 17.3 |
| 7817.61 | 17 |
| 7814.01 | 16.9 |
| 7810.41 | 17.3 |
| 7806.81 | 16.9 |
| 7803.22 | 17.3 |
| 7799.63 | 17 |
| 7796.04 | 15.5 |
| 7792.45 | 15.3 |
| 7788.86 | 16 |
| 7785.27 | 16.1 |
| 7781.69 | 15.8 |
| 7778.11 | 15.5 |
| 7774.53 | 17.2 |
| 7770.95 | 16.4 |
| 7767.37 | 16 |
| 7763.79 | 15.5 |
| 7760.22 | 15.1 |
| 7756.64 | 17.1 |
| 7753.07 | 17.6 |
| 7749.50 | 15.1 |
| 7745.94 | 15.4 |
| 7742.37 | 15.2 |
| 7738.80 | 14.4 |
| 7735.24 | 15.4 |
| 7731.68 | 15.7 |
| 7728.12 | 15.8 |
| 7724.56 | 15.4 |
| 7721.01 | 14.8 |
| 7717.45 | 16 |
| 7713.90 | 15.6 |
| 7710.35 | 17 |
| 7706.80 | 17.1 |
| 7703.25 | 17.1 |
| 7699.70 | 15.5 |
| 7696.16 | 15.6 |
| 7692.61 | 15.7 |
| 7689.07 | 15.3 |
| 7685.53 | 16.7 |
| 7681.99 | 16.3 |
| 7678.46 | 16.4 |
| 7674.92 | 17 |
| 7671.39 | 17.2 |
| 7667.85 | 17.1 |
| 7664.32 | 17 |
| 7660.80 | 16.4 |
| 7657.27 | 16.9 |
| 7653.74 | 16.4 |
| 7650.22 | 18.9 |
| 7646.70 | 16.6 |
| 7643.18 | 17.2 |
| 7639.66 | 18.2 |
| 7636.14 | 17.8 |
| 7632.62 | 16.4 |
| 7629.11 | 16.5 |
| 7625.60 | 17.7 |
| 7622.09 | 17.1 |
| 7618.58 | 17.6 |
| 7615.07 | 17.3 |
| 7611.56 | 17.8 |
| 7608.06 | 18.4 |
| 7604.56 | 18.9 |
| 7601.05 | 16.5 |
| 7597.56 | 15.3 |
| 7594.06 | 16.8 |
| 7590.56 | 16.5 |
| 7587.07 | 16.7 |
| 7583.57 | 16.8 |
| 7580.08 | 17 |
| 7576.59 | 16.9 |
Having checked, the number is 2.0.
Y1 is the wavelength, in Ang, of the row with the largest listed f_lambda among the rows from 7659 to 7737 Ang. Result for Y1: 7671.39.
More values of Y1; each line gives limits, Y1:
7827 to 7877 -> 7857.31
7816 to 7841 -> 7821.21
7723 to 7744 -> 7728.12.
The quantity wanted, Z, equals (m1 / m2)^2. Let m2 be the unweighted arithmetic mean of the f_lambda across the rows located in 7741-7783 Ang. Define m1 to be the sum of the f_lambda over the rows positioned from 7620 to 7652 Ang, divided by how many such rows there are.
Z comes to 1.18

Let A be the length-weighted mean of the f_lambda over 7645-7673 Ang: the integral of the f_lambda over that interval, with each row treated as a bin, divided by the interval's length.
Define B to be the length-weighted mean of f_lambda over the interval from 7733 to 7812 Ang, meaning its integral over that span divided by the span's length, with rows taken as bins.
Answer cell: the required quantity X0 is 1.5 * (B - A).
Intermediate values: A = 17.1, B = 16.0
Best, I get -1.5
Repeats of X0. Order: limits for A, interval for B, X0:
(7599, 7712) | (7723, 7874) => -1.2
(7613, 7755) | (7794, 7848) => 0.1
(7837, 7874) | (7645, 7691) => 0.7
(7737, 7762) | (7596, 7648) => 2.4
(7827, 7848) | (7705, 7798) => -0.4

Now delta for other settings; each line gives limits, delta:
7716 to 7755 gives 2.5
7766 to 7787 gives 1.7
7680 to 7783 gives 2.5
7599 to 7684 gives 2.5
